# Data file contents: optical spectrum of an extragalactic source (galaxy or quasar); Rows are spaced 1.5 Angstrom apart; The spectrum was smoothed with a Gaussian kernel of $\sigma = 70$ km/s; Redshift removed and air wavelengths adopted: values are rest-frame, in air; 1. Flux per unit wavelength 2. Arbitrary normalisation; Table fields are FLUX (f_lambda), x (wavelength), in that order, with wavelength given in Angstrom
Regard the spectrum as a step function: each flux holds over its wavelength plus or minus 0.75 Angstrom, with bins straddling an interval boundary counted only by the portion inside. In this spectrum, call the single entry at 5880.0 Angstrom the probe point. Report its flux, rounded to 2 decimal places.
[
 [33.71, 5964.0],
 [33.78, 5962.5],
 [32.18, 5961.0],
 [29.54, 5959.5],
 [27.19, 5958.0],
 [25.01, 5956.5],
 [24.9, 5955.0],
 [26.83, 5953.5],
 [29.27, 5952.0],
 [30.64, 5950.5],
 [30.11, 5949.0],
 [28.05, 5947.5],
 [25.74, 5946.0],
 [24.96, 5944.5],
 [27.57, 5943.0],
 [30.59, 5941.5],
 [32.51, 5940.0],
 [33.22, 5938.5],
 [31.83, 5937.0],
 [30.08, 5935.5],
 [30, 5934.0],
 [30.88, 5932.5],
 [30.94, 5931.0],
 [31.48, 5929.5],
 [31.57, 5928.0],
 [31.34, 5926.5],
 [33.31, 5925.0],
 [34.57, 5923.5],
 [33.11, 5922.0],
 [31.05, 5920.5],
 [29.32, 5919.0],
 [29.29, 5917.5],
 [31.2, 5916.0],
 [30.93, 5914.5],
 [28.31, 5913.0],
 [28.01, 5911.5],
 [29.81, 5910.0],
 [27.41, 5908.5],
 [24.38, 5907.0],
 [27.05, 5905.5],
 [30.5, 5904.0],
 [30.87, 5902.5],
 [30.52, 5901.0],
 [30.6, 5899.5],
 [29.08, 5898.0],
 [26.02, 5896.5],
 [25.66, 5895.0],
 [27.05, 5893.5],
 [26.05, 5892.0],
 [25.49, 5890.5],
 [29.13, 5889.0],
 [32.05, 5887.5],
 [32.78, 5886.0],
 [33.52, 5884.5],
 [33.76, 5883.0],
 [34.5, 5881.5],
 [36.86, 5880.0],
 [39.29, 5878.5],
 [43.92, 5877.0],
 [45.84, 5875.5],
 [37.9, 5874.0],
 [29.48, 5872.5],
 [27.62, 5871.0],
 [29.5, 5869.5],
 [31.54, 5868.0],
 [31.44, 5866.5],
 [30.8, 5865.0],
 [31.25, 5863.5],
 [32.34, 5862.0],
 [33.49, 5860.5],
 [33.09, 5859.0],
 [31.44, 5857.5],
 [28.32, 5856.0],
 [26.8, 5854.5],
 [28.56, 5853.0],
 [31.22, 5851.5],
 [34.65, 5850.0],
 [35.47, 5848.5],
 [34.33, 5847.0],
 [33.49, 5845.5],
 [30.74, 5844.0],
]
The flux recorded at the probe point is 36.86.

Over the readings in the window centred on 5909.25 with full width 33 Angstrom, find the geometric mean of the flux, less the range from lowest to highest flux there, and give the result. 19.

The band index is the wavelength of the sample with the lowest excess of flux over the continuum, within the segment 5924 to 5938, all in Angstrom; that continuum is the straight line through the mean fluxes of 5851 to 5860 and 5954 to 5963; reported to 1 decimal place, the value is 5934.0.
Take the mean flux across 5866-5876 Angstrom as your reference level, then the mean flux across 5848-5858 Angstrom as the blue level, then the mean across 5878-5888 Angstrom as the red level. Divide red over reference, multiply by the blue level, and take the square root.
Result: 5.7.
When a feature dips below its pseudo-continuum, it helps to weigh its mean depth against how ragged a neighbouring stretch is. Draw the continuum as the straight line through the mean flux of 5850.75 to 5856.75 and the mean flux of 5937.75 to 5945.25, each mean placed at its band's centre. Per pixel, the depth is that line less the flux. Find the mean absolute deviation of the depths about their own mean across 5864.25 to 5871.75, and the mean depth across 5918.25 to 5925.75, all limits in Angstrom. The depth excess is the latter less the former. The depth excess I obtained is -4.1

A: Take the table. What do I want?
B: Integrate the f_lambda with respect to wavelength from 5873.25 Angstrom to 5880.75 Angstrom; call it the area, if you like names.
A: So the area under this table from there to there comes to 306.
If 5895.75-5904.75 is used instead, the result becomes 266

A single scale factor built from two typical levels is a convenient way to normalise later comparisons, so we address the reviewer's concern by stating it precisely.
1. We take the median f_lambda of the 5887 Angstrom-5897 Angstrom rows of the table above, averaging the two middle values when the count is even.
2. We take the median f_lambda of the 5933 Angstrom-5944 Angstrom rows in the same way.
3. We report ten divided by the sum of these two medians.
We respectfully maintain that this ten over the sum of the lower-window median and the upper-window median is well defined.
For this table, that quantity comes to 0.177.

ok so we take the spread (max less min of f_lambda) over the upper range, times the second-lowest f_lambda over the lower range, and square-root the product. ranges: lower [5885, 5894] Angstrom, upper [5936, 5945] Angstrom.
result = 14.7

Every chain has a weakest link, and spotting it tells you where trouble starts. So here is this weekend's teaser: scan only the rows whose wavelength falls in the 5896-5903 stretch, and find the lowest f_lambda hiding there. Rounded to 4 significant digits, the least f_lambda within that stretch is 26.02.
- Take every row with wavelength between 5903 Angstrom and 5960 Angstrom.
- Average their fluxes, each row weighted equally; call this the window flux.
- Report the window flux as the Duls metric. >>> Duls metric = 29.5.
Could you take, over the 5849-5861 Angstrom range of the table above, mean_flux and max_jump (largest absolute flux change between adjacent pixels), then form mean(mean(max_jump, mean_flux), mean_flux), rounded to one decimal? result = 24.1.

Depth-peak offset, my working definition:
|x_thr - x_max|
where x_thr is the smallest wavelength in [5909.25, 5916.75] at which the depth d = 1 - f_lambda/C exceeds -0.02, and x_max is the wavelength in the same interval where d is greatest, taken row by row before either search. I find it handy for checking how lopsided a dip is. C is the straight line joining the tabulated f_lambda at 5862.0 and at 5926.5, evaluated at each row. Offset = 1.5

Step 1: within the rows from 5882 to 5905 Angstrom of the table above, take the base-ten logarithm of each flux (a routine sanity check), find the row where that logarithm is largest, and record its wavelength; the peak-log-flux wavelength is 5883.0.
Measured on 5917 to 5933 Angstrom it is 5923.5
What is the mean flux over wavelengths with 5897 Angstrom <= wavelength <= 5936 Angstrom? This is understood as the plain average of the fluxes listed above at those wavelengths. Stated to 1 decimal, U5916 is 30.2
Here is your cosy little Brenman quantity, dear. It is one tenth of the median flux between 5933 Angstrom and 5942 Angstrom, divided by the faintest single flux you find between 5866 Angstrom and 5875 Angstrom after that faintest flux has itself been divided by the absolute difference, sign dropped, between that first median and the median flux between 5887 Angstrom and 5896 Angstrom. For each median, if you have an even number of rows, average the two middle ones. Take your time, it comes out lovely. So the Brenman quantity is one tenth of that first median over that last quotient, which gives 0.53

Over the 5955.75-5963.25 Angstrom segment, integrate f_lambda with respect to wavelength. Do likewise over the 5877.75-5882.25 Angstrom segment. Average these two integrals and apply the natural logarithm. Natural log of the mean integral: 5.27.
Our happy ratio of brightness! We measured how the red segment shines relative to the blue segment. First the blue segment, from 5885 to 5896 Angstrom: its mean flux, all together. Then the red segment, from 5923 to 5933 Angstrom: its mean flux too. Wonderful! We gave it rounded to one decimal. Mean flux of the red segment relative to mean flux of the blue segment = 1.1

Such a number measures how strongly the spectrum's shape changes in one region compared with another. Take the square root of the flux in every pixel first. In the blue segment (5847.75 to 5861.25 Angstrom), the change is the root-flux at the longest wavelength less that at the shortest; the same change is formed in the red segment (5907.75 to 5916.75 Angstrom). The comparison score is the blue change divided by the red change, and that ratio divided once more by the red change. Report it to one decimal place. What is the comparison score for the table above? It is -1.4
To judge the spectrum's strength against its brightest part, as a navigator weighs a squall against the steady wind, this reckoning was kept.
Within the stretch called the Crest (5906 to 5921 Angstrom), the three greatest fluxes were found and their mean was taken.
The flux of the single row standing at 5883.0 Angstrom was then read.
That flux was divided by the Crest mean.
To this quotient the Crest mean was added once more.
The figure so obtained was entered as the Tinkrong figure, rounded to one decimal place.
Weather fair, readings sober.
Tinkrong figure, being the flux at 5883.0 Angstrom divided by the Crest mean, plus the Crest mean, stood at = 32.1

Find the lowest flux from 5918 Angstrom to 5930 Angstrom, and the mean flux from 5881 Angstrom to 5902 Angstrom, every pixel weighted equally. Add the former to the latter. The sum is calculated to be 59.0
